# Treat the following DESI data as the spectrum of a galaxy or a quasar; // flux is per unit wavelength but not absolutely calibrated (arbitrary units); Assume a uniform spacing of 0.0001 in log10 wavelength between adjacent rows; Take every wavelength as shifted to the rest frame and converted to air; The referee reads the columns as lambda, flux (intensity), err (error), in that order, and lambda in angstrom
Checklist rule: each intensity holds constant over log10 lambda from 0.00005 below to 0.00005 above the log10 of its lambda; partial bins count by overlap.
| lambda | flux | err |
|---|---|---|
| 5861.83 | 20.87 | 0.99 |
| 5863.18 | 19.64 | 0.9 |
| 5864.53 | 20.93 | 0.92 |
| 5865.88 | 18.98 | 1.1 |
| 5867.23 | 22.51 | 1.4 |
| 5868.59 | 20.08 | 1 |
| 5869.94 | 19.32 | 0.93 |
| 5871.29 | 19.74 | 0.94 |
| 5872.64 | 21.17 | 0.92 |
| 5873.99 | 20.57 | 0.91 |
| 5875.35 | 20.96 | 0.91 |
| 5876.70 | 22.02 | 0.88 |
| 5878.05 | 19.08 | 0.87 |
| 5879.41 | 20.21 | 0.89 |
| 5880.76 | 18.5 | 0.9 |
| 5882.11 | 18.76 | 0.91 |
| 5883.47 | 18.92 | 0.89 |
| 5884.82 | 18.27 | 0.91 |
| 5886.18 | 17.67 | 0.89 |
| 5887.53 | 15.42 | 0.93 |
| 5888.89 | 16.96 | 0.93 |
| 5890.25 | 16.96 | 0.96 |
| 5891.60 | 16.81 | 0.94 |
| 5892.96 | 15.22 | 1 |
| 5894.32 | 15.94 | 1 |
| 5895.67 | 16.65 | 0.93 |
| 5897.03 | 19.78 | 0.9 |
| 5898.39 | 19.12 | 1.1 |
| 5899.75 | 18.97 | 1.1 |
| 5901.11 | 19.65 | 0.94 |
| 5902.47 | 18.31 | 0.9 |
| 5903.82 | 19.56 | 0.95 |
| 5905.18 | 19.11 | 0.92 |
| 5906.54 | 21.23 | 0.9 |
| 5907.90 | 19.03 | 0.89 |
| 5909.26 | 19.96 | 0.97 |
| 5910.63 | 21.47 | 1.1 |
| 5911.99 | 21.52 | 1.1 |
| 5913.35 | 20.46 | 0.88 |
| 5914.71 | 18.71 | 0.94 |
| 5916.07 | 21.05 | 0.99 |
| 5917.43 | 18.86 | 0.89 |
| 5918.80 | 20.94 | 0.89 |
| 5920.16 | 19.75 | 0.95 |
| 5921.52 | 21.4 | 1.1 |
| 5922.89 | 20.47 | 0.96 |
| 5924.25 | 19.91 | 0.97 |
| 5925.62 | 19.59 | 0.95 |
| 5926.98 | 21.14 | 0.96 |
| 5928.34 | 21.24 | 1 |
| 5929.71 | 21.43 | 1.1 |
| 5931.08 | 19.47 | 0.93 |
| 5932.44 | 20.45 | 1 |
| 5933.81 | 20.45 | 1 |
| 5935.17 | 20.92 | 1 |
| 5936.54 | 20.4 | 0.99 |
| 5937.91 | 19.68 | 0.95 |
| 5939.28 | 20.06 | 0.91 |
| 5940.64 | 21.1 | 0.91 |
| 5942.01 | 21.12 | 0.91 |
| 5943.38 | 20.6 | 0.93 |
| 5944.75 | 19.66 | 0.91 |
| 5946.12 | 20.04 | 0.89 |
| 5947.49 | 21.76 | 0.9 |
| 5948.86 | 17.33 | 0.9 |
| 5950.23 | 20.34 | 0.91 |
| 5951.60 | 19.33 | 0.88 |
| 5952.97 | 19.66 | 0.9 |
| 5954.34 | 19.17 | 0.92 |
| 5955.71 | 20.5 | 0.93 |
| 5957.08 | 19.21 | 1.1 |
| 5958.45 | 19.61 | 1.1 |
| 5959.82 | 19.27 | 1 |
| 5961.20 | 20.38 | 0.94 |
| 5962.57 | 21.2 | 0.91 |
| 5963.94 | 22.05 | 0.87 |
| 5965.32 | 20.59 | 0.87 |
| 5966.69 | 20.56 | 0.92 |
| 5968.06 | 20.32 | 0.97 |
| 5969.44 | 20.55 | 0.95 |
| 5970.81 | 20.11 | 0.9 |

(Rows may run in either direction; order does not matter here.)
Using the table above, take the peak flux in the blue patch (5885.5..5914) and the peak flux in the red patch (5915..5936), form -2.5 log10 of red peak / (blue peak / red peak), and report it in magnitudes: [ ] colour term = -3.32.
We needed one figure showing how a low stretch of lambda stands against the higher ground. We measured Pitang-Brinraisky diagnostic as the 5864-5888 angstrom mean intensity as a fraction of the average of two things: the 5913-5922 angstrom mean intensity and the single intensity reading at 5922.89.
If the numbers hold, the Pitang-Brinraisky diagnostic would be 0.97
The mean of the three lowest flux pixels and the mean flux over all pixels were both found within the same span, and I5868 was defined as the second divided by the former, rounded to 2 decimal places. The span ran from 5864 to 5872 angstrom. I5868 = 1.05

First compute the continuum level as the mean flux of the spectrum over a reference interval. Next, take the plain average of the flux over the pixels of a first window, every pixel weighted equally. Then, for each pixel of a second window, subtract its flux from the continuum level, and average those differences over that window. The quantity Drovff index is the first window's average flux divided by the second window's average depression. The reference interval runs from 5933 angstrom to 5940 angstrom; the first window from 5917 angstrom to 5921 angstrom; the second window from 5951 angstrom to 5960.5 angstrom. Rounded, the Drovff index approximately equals 26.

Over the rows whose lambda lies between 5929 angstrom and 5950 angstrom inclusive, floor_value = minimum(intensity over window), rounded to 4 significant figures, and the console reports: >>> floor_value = 17.33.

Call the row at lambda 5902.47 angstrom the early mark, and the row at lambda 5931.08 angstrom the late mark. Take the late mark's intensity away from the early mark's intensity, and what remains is -1.2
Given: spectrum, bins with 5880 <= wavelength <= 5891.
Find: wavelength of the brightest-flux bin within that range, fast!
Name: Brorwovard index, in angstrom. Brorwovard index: 5883.47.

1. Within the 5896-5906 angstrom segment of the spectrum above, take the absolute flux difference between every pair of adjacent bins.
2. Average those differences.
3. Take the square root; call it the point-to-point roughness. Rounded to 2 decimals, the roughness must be 0.87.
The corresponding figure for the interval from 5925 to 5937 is 0.85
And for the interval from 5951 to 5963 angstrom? 0.87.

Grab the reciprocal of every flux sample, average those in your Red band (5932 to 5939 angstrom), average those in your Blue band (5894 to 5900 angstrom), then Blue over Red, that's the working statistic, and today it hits 1.13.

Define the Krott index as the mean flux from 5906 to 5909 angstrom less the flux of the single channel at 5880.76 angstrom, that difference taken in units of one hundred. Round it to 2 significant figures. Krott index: 0.016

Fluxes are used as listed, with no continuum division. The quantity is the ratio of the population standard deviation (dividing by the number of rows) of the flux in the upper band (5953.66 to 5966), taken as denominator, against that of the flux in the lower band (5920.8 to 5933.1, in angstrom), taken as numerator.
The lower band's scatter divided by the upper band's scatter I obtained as 0.8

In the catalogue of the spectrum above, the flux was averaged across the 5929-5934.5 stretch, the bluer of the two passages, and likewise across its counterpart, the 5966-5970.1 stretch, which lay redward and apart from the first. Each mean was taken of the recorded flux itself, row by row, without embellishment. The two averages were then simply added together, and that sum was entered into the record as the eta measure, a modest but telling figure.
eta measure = 40.9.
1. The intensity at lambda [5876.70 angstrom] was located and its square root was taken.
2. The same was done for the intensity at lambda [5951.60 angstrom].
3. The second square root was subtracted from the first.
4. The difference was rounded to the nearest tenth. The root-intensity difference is 0.3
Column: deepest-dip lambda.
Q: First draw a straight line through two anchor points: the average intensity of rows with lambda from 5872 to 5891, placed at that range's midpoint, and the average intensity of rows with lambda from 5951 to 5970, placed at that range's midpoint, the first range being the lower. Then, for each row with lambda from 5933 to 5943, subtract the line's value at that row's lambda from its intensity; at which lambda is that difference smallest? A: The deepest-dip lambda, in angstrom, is 5937.91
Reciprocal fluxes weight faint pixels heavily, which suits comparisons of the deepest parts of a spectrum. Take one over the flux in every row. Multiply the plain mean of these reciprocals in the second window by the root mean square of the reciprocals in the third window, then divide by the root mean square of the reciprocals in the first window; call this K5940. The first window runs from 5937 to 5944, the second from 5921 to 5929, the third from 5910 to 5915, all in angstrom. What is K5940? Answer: 0.049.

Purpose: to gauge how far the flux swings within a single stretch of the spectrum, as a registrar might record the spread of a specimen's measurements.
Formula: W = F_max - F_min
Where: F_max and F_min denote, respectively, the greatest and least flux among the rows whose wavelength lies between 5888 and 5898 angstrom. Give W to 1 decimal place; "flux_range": 4.6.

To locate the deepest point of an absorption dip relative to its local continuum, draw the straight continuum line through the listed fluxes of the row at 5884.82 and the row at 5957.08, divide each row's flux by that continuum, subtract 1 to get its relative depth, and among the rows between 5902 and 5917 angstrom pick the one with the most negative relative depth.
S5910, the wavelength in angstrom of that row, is 5902.47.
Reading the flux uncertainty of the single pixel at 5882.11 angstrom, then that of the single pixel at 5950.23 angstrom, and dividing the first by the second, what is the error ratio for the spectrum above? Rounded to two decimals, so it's 1.00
